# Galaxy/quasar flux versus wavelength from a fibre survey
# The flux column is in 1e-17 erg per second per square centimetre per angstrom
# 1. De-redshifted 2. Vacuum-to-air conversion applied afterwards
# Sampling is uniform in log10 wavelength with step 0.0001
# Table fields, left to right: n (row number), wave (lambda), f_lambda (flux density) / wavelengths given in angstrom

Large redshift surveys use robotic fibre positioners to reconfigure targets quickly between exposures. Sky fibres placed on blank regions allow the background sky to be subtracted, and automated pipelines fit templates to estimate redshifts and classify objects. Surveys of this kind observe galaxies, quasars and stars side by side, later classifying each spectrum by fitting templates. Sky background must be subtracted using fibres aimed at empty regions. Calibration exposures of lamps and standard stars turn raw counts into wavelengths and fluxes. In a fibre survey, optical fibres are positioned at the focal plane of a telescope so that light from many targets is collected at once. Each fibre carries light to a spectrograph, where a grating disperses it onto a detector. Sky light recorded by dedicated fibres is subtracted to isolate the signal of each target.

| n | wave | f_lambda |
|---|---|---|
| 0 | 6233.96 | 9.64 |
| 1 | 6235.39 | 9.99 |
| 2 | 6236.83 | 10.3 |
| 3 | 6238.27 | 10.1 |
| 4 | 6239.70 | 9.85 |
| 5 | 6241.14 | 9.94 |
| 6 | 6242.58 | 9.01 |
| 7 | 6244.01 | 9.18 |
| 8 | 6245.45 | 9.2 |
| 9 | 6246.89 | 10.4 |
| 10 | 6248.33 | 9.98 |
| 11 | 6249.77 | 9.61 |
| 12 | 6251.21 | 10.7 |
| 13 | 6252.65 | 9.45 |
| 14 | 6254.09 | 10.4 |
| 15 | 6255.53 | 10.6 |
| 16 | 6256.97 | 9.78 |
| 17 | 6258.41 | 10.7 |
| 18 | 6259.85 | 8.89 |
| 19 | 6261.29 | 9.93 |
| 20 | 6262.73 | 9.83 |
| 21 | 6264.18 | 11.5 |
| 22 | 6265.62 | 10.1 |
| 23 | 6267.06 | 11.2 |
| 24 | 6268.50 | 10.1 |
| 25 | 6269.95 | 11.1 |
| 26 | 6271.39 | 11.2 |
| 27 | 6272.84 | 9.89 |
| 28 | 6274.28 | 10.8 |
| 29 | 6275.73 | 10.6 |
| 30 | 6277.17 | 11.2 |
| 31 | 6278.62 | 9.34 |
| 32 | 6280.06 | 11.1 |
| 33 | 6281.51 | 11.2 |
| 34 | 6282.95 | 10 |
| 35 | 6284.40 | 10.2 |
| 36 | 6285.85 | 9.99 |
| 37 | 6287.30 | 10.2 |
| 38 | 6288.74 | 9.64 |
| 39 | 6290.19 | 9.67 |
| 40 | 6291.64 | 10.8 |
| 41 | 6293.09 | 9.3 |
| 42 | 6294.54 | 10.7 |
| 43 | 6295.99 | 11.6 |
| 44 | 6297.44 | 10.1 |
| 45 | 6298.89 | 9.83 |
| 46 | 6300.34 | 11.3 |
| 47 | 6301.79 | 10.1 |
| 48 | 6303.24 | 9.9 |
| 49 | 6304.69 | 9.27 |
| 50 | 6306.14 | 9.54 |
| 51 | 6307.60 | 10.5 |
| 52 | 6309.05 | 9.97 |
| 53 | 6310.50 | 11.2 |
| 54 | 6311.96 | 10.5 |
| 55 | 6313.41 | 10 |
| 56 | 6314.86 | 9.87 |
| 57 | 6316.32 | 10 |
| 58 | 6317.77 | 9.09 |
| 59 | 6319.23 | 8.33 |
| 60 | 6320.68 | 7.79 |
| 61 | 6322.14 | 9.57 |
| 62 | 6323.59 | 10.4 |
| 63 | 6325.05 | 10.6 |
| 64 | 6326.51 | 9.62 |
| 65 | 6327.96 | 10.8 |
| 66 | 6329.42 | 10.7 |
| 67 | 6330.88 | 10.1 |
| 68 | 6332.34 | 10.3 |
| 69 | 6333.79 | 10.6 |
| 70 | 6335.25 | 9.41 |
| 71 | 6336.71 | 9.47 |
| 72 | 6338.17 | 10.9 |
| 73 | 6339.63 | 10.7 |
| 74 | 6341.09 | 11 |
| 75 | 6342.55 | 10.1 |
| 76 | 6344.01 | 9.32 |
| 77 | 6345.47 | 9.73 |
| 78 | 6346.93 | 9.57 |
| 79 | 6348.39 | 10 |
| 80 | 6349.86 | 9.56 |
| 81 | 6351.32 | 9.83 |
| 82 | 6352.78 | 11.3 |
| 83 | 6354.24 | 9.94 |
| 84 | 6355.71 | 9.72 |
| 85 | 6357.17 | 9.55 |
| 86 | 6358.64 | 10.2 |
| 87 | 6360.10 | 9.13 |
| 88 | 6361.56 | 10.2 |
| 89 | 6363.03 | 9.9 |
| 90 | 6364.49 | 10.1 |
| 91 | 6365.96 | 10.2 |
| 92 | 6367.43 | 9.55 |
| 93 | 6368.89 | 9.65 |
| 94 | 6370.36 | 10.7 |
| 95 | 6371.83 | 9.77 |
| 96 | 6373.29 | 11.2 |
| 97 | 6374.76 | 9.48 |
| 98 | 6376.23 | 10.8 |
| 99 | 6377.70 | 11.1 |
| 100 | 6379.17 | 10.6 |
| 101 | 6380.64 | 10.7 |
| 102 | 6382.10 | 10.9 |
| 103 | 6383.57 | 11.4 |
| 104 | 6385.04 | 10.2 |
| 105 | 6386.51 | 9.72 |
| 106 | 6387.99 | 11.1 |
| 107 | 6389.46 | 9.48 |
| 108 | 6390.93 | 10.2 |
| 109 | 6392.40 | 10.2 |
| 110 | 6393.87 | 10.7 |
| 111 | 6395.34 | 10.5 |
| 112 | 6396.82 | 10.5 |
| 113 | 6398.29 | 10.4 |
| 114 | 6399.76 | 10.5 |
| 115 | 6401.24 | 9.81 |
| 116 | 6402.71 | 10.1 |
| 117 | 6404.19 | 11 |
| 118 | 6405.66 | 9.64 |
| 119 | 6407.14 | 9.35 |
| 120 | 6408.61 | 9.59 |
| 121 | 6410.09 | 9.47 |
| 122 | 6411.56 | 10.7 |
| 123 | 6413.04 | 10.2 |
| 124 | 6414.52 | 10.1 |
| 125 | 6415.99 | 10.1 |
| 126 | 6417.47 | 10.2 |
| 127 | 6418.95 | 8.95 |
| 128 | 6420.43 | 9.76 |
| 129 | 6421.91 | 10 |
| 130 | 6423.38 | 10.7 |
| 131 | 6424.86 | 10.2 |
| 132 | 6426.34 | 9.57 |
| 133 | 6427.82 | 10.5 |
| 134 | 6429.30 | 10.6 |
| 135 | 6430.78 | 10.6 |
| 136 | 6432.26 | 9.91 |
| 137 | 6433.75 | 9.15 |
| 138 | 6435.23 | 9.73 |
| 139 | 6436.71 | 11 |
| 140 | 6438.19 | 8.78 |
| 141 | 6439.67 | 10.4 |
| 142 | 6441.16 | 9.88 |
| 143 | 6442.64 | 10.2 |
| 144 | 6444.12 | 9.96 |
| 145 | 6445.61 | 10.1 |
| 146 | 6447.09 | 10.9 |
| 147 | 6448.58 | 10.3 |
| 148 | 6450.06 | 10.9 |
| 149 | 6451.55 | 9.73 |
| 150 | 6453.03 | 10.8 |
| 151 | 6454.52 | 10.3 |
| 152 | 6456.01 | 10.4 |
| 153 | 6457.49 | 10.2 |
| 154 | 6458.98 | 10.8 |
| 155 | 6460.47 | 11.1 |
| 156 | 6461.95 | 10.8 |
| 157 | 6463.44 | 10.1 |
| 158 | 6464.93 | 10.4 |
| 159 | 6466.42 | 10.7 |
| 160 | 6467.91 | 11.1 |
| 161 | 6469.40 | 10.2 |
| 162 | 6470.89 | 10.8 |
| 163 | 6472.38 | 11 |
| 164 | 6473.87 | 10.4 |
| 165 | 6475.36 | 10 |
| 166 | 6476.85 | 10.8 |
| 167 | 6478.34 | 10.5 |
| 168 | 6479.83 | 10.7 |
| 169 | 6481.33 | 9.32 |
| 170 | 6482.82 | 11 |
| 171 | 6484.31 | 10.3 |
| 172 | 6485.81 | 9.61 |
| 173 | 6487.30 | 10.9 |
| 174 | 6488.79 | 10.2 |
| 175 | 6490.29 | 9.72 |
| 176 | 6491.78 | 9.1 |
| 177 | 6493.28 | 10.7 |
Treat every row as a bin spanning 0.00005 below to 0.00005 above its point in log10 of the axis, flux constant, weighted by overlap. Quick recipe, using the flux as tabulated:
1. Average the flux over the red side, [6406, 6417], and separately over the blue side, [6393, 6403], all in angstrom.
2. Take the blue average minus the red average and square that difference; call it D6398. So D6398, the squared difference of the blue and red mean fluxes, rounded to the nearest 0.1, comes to 0.2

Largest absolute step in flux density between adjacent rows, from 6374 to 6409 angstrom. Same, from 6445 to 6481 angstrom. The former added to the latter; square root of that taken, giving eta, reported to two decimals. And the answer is 1.67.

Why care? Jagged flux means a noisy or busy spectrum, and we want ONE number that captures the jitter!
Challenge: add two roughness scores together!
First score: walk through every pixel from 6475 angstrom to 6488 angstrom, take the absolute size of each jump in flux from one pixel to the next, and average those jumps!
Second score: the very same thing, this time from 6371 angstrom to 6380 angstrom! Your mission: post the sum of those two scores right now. 1.93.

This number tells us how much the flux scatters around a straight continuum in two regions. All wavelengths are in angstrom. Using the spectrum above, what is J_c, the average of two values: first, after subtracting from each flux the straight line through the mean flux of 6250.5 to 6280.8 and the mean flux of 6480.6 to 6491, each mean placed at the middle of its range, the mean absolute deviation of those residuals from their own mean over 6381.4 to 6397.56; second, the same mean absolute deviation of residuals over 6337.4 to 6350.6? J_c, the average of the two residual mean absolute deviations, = 0.476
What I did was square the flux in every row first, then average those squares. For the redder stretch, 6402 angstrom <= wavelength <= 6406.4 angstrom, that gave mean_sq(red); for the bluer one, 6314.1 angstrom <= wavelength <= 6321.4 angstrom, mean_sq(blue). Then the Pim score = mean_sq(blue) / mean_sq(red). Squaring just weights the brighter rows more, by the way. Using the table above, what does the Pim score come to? 0.78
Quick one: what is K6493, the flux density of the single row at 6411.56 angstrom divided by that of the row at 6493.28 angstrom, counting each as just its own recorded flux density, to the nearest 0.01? 1.00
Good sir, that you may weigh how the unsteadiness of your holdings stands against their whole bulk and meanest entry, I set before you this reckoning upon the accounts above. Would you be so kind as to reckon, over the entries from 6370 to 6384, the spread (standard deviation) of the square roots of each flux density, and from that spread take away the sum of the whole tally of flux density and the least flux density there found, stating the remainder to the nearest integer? -116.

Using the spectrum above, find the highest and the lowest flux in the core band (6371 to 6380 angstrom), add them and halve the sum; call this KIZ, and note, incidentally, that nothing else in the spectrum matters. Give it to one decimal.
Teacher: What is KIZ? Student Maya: 10.3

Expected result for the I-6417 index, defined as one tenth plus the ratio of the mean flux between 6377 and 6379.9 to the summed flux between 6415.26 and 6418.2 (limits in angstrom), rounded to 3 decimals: 0.634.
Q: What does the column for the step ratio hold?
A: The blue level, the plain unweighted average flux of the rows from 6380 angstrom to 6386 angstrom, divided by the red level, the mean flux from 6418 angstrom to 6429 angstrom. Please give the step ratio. 1.08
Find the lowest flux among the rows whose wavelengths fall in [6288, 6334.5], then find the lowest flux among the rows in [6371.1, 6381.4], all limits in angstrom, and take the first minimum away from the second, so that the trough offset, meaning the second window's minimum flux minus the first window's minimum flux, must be 1.7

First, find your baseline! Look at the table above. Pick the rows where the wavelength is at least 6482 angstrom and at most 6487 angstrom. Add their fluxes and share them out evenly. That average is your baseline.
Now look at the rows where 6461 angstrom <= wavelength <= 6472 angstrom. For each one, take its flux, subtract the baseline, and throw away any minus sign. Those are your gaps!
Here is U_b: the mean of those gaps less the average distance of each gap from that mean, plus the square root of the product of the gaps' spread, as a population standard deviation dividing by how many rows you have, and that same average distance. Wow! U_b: 0.39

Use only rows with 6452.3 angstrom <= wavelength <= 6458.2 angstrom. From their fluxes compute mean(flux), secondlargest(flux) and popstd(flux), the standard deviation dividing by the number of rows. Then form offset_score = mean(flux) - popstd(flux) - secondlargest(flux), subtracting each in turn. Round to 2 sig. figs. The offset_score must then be -0.20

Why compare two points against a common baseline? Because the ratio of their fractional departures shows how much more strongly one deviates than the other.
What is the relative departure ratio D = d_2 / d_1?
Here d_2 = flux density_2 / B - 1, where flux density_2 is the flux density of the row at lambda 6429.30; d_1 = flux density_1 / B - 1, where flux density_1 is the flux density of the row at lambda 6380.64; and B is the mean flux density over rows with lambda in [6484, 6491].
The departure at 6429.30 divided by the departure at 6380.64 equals 0.8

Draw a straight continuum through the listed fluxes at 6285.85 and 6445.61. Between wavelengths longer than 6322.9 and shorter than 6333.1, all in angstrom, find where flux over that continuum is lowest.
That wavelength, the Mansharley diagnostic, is 6326.51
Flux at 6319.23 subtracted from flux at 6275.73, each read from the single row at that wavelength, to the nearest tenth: 2.3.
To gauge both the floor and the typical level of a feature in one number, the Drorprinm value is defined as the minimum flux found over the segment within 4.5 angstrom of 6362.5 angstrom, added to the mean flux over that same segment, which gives 19.1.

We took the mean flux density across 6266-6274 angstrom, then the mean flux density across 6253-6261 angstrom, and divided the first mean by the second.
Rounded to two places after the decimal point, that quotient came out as 1.06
